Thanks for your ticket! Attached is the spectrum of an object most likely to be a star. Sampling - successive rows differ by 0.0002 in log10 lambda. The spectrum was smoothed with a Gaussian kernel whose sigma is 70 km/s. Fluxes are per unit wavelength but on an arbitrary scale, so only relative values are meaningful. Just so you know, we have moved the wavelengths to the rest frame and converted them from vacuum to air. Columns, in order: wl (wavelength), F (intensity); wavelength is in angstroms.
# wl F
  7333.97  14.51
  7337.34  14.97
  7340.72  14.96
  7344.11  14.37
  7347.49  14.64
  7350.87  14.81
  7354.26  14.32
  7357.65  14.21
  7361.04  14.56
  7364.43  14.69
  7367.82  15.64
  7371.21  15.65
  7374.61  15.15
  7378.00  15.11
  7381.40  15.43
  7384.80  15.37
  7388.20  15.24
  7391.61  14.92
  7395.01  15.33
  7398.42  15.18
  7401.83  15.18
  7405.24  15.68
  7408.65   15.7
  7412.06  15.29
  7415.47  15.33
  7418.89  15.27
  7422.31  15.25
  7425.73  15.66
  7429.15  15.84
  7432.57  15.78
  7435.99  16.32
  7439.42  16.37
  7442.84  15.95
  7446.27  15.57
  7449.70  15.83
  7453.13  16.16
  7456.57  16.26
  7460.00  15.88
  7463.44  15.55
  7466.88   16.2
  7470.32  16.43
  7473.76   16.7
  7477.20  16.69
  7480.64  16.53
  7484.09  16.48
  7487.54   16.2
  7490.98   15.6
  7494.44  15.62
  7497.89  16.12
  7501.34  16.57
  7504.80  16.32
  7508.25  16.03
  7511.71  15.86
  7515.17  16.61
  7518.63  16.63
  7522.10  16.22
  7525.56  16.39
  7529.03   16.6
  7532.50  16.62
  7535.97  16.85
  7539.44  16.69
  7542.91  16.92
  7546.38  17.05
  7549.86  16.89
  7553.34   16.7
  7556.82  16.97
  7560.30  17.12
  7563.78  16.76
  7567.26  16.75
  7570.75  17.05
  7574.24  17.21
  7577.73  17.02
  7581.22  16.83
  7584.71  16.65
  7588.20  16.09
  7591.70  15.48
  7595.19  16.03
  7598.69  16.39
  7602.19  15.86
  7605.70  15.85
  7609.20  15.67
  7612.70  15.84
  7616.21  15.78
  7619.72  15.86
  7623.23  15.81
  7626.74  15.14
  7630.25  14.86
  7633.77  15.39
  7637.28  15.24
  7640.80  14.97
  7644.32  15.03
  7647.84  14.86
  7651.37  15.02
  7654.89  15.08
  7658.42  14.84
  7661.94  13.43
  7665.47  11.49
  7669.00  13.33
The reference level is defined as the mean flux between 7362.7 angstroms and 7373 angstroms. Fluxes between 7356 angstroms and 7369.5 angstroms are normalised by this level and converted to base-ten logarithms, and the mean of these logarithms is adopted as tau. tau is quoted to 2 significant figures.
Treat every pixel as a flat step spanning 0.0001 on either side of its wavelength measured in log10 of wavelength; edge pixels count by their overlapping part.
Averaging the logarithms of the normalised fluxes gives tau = -0.016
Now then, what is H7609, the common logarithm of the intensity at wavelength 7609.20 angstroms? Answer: 1.20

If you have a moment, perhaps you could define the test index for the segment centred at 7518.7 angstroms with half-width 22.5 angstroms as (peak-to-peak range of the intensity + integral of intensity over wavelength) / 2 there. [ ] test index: 370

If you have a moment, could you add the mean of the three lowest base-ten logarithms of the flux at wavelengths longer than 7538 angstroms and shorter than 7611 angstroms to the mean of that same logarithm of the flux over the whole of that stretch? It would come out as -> 2.41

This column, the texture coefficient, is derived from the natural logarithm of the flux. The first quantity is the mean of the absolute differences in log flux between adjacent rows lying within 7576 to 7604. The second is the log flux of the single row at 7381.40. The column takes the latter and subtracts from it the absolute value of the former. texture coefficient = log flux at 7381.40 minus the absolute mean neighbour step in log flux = 2.71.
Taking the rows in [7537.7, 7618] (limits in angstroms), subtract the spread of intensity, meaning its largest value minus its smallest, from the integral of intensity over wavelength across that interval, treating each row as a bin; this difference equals 1323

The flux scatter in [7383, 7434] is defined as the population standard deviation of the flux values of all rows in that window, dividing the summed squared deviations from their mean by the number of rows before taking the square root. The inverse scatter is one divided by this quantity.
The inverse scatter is 3.9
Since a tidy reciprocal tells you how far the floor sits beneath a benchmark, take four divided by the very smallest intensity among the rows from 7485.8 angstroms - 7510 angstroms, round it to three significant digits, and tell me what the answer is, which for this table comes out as 0.256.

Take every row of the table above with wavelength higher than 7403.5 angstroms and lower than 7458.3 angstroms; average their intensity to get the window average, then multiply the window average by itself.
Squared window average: 249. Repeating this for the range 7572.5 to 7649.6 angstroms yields 250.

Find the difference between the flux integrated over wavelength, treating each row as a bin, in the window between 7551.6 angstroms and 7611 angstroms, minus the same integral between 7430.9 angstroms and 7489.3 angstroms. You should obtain 35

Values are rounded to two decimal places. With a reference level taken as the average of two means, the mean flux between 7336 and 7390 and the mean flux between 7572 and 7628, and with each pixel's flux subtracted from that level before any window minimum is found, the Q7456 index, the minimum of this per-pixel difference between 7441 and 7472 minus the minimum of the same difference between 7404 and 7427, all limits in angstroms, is -0.73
